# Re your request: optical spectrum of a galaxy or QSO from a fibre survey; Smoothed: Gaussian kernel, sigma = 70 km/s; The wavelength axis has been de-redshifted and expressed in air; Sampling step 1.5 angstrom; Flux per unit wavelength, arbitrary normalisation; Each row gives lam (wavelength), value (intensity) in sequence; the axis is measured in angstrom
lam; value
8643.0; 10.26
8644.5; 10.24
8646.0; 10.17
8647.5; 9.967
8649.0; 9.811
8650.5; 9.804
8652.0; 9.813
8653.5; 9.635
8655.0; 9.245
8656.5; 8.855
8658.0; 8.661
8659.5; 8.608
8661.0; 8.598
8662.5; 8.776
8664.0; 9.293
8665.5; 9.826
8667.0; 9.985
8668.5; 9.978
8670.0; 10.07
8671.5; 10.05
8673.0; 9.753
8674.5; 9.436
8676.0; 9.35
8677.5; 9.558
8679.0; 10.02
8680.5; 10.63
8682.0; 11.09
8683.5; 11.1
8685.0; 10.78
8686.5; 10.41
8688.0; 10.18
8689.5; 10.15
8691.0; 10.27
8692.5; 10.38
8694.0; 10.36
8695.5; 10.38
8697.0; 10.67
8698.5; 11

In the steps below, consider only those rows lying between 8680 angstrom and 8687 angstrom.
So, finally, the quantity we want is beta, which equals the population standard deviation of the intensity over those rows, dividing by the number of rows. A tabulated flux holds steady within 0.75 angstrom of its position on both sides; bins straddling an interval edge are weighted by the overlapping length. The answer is 0.27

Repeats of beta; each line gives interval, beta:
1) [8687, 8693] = 0.09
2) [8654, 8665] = 0.27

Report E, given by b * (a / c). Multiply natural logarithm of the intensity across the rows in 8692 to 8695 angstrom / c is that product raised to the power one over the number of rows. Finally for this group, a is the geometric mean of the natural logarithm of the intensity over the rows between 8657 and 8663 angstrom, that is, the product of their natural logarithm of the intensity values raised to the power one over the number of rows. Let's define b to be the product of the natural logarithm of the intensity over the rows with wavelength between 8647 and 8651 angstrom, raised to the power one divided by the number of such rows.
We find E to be 2.11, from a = 2.16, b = 2.29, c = 2.34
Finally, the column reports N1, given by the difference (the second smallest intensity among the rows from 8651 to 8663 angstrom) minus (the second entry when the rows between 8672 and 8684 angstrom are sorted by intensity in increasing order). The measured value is -0.8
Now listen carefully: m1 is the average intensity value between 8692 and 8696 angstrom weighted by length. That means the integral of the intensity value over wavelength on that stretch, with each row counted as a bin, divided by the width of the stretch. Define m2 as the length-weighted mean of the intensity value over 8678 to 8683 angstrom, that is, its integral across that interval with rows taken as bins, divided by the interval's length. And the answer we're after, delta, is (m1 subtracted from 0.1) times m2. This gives -108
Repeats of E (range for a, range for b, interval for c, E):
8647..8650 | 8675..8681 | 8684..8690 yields 2.24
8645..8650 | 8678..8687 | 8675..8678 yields 2.42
